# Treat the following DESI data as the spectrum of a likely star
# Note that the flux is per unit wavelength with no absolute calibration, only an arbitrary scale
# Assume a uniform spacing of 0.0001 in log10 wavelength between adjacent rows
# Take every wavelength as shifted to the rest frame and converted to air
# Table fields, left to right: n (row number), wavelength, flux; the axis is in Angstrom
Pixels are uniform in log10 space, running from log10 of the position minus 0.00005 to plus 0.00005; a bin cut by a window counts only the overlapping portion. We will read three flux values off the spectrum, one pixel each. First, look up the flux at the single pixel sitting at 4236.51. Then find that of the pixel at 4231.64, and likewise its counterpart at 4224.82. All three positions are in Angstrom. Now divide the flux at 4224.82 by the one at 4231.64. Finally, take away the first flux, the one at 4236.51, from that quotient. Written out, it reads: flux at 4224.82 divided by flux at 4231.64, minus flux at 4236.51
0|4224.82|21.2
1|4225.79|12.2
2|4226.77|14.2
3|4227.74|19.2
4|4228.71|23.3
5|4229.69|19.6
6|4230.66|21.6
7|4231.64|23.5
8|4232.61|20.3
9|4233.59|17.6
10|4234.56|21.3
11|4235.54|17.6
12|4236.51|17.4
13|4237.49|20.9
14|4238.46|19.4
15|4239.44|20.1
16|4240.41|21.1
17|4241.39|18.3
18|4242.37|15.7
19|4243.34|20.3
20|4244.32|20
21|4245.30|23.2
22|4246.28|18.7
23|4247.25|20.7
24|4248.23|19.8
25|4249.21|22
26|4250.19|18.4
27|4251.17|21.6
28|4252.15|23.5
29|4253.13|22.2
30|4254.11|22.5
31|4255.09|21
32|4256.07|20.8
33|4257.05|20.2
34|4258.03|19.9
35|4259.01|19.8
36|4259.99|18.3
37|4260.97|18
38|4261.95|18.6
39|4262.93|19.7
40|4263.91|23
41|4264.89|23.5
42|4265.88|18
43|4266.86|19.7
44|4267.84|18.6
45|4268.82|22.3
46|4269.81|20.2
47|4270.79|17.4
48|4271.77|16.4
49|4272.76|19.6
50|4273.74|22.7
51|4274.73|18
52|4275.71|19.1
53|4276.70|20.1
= -16.5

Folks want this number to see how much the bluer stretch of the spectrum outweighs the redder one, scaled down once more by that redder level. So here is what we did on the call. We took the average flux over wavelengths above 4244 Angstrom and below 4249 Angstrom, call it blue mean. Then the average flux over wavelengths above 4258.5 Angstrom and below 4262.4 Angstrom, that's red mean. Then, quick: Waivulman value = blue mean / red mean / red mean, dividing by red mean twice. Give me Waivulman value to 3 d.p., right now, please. 0.059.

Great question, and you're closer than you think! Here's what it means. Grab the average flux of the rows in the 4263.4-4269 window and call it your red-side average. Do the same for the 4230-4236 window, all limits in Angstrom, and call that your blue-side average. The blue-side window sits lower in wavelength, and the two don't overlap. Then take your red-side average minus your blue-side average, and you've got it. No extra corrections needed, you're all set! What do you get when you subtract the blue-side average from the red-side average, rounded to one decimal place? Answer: 0.5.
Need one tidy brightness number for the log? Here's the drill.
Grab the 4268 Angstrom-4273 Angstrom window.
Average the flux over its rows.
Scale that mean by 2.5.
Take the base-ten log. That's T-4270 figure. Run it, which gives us 1.68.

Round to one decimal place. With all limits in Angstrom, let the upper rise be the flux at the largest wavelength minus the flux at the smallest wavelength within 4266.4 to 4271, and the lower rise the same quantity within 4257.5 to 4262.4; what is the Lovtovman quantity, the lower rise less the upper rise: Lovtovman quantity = 1.0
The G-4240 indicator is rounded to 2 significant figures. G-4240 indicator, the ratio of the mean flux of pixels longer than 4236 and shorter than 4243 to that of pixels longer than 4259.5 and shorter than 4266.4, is 0.96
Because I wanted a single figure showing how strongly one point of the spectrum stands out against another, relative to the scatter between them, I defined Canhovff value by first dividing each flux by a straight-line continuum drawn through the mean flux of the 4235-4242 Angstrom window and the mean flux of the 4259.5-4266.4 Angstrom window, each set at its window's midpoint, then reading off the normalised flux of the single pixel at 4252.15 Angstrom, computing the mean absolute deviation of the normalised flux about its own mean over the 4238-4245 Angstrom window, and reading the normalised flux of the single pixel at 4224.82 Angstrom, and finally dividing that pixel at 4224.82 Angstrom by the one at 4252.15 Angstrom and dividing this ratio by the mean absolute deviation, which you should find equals 13.9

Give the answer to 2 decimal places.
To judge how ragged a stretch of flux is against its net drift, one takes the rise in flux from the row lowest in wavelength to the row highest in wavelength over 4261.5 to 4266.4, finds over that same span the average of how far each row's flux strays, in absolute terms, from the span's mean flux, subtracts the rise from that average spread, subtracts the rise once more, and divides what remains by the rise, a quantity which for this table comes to -5.59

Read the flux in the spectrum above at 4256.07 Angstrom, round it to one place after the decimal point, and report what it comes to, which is 20.8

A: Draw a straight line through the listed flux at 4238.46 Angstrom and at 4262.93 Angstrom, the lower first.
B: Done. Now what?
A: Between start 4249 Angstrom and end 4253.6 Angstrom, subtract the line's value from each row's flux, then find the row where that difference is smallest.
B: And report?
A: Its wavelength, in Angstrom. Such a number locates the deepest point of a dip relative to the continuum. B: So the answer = 4250.19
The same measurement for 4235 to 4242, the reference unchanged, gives 4236.51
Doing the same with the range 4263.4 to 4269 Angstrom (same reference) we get 4265.88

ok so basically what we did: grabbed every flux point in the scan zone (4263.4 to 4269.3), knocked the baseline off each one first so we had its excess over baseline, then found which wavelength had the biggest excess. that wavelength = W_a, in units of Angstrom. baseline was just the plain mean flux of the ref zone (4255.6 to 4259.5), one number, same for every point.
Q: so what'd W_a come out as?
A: 4264.89 Angstrom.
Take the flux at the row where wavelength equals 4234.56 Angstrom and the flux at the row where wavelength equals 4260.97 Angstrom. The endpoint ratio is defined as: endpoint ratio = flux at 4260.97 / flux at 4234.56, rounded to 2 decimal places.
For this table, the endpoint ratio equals 0.85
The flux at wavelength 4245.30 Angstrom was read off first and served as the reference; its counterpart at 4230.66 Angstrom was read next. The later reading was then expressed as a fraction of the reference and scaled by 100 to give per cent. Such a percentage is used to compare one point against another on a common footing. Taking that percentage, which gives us 93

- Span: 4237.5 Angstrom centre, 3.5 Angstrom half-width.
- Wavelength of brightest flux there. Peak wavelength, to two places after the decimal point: 4234.56 Angstrom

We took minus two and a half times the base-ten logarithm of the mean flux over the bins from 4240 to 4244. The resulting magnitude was -3.19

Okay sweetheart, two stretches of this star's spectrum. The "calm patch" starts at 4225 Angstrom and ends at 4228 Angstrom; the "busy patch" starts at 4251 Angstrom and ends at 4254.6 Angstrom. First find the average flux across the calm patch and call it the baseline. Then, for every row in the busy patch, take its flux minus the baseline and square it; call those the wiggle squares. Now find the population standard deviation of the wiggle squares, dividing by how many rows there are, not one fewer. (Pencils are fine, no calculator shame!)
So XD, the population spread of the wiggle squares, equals 10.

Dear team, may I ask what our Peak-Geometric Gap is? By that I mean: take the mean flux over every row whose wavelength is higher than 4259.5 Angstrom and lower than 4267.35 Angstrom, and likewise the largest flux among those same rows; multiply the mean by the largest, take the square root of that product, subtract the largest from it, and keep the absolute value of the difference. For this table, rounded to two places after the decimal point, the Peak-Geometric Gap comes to 1.90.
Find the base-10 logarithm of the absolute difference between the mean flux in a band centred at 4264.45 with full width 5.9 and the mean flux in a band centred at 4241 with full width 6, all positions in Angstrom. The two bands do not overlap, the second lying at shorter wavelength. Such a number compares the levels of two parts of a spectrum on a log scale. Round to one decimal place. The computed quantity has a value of 0.1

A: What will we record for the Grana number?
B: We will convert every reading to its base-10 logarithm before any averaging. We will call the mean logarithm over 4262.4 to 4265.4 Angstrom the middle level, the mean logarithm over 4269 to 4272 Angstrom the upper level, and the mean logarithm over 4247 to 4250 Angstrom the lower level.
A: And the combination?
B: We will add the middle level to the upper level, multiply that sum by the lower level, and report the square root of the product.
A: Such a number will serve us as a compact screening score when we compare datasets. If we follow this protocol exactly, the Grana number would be 1.85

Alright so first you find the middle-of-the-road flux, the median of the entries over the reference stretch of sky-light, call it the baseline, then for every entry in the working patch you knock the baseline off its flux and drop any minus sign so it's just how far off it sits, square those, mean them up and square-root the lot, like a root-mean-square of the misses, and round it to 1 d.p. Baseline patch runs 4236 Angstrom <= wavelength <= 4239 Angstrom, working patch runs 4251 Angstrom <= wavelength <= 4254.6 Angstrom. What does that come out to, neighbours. 3.1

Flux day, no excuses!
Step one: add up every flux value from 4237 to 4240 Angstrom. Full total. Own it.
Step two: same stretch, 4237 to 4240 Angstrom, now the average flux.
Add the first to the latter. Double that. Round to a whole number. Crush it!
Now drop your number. 161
